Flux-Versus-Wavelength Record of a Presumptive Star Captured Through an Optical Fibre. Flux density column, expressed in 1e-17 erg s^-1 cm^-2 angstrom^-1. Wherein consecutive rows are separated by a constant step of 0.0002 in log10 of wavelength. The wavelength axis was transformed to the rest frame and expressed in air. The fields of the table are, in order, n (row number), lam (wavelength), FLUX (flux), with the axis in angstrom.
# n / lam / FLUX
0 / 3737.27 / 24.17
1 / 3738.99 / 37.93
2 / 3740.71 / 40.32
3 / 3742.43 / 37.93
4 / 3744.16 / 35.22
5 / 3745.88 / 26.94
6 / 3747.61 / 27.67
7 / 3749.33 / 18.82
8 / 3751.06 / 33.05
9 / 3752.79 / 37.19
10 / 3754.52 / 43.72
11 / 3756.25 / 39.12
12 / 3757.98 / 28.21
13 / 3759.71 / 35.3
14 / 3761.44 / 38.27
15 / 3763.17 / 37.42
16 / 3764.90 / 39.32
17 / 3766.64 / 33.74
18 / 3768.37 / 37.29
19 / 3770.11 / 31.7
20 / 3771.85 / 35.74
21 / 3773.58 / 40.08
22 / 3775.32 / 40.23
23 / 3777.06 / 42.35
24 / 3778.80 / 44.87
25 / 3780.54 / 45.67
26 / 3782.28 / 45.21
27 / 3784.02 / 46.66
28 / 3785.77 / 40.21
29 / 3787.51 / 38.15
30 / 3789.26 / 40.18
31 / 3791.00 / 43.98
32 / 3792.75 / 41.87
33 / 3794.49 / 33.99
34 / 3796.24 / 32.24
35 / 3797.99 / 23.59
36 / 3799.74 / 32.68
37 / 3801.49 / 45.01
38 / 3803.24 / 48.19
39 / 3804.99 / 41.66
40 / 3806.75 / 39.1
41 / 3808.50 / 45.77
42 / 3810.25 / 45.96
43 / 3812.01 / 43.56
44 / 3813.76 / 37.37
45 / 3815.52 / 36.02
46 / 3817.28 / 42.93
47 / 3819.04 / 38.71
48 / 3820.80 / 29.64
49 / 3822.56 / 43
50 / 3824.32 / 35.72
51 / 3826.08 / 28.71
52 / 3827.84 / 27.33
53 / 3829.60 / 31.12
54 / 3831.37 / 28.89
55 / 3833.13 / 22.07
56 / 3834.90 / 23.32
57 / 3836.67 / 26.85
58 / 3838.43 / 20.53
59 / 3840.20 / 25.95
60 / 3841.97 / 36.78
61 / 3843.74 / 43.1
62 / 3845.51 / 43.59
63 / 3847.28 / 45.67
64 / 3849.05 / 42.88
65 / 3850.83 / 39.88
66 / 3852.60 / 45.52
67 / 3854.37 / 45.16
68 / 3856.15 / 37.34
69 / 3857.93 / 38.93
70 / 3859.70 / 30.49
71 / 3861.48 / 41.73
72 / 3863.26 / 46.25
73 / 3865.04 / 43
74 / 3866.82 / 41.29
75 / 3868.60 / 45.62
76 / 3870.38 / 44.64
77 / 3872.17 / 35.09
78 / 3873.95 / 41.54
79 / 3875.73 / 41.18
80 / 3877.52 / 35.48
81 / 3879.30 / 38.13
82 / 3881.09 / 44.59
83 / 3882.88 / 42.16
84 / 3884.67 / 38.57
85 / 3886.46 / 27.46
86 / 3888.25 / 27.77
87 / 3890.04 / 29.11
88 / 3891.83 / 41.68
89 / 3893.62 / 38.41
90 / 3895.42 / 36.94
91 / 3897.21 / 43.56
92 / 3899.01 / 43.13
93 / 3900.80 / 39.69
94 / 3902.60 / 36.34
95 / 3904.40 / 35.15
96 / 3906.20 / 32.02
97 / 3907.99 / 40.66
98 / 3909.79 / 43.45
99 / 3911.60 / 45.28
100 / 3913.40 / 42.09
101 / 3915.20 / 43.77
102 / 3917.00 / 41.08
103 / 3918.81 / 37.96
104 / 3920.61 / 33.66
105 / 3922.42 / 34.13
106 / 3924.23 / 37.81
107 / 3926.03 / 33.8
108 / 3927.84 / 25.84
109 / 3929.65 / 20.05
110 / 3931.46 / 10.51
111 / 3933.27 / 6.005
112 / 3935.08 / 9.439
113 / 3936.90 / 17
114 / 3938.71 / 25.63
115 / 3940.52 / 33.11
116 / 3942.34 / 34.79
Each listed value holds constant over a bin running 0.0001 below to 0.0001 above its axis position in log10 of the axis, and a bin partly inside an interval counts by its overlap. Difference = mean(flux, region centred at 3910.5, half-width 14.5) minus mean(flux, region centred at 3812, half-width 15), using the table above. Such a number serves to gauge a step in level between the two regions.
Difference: 0.7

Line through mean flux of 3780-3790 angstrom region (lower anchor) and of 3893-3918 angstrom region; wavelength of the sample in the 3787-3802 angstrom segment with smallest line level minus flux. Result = 3801.49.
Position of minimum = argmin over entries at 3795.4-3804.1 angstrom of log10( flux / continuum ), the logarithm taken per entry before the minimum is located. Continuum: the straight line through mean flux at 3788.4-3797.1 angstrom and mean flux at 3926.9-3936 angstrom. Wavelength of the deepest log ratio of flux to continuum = 3797.99 angstrom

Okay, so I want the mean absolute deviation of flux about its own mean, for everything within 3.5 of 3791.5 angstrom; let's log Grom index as 3.01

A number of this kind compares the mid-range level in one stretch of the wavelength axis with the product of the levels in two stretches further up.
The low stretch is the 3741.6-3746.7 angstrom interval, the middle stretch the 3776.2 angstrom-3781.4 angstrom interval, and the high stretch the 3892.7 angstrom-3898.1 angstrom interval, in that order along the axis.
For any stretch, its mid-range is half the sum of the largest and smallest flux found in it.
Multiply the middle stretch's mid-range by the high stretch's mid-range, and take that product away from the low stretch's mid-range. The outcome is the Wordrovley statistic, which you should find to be -1739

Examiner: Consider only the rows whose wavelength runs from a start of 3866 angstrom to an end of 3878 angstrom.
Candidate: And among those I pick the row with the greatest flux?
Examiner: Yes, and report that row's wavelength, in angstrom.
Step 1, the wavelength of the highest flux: 3868.60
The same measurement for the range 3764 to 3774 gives 3773.58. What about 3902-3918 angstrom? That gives 3911.60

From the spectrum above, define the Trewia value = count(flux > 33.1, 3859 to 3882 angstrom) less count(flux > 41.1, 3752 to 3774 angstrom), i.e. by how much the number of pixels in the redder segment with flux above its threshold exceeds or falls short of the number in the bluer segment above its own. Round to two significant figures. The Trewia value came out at 11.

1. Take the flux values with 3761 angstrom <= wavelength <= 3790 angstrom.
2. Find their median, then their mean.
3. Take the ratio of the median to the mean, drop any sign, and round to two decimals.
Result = 1.01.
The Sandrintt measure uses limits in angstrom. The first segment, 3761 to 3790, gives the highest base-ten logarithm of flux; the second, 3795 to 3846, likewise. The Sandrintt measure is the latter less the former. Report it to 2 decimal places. 0.01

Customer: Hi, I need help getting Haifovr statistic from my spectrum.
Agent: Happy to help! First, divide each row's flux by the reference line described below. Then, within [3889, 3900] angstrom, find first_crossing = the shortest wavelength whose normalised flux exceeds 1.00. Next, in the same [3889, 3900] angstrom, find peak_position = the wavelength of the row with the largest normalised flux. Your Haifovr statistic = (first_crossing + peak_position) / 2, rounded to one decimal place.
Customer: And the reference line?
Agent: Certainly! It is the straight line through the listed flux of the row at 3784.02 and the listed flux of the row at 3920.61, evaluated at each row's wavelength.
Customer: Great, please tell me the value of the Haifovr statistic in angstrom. 3894.5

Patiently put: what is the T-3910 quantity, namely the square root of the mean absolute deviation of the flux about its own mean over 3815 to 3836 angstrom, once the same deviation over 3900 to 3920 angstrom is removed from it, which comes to 1.61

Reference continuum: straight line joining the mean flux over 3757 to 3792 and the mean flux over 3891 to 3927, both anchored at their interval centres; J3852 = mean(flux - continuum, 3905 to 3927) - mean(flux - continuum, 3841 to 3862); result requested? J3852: -2.0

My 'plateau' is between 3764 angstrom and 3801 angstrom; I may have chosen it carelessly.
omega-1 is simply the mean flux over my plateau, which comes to 38.6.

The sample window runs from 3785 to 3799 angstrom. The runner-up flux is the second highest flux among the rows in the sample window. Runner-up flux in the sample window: 41.87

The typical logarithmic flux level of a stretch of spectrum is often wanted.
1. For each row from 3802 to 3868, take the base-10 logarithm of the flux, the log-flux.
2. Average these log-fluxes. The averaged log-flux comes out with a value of 1.56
